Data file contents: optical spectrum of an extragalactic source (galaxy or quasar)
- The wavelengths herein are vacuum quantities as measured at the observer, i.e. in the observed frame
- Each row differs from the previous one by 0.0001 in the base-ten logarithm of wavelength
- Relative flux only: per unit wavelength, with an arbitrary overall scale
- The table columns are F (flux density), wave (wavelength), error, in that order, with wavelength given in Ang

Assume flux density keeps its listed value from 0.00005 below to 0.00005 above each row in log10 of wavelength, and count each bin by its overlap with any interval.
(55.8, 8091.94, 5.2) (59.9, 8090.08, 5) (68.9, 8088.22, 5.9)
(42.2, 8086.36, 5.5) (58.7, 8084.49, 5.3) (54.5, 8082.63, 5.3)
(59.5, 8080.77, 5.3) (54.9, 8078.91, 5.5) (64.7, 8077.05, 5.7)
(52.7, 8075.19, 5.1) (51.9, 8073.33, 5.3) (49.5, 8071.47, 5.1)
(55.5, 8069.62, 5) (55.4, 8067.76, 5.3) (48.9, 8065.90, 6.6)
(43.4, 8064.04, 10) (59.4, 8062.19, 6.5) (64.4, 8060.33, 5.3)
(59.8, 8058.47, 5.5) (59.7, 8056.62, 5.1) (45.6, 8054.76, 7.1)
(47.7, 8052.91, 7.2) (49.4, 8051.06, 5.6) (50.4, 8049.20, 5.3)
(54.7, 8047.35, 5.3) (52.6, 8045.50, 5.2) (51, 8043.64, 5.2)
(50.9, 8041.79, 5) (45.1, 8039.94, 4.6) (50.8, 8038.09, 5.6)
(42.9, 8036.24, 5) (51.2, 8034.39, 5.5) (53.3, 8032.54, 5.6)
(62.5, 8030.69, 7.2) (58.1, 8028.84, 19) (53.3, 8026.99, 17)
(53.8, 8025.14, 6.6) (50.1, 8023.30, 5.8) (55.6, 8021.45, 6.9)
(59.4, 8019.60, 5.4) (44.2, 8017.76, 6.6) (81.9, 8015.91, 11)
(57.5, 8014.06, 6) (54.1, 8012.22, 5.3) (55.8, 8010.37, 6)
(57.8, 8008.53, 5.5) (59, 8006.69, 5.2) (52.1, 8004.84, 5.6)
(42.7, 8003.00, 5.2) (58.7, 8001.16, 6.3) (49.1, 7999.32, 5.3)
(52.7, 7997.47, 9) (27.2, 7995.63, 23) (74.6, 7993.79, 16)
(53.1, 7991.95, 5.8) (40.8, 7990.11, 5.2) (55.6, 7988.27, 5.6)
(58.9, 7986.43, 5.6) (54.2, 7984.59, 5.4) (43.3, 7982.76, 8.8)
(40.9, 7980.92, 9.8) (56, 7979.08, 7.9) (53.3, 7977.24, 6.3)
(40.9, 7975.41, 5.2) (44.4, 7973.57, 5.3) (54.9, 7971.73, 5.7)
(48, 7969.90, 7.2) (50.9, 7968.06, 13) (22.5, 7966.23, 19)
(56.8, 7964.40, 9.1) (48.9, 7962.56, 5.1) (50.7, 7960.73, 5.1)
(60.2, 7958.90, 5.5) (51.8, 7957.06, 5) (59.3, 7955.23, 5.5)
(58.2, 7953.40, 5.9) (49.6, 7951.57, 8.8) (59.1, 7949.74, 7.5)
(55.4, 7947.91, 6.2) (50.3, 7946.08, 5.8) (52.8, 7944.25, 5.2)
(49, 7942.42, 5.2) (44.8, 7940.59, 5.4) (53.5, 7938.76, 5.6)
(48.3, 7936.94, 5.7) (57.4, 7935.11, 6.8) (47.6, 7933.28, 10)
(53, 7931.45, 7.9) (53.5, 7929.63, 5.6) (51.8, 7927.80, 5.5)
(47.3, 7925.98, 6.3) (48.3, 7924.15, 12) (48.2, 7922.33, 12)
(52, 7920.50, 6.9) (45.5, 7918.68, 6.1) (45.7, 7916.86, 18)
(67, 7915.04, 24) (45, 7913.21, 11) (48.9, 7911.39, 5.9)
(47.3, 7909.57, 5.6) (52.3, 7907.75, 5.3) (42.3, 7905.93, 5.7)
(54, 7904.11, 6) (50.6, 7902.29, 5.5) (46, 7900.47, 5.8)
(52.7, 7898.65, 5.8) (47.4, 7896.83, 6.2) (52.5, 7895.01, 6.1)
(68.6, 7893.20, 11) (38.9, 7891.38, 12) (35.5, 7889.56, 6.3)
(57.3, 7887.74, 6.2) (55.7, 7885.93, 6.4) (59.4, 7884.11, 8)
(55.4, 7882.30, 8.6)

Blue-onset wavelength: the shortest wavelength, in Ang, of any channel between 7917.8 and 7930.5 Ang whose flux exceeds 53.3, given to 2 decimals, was 7929.63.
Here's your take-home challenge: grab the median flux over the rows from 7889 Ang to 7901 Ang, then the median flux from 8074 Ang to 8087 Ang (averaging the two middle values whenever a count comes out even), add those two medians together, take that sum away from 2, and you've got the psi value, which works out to -100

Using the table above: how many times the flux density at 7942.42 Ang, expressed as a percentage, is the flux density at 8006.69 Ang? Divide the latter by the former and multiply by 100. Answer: 120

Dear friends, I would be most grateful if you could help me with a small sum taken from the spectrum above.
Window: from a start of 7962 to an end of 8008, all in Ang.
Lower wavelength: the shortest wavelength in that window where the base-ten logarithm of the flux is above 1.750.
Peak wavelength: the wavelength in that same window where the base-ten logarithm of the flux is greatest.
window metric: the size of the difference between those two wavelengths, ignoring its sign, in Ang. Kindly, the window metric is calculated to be 29.4 Ang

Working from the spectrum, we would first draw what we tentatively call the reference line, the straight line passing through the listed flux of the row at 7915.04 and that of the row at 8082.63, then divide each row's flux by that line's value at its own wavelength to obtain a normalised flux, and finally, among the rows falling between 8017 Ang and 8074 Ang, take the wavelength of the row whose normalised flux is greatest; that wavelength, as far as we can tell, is 8060.33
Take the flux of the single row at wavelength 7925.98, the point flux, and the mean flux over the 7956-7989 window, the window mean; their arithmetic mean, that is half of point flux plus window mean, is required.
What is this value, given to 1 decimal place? 48.4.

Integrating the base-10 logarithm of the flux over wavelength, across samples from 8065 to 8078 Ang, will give 22.5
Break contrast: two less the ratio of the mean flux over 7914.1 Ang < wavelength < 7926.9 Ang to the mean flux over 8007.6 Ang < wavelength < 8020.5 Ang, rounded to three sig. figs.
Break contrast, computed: 1.14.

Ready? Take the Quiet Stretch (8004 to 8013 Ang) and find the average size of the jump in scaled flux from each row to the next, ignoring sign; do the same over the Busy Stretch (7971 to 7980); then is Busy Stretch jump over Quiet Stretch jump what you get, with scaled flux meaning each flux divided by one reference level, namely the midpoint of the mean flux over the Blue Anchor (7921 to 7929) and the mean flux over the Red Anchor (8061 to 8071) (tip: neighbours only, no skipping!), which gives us 2.5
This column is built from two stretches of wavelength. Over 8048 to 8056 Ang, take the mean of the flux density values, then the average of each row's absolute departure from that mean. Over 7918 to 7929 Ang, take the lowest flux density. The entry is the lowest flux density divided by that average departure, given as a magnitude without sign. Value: 28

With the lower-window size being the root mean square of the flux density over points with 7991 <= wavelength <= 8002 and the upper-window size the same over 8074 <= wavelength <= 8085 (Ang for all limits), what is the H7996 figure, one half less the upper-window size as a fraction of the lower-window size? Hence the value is -0.56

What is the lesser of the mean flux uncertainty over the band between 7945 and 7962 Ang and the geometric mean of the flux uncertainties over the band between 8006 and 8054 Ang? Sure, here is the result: 6.1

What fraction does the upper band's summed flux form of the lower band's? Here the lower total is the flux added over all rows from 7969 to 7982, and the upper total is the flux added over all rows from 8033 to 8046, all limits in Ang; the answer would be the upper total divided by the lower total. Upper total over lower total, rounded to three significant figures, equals 1.02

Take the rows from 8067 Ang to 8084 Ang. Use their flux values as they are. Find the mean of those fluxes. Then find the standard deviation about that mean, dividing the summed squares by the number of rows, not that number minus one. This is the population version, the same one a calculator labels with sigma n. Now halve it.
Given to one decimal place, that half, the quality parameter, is 2.1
